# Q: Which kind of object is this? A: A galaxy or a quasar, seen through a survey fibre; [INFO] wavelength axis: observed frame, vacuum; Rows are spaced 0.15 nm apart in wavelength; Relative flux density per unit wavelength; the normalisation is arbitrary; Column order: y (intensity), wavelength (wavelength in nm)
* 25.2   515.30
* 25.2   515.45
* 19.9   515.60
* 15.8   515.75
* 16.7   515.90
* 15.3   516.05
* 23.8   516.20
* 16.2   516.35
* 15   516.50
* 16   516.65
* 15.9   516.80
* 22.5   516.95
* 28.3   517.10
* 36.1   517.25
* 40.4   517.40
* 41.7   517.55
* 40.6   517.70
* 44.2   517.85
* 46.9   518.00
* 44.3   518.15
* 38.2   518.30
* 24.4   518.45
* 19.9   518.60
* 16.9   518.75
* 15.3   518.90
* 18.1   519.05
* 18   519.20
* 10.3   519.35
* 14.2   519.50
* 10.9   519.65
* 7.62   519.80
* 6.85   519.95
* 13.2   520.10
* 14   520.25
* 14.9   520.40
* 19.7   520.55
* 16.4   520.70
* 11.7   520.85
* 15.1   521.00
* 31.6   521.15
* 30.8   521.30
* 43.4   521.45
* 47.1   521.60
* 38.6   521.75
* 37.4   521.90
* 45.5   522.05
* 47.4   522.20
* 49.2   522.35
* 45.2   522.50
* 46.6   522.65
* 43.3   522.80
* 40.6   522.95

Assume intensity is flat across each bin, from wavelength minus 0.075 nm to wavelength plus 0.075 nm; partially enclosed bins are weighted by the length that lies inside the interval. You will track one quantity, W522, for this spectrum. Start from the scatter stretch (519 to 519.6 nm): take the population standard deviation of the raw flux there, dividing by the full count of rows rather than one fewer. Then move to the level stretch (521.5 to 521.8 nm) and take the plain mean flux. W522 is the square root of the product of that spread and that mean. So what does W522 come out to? 12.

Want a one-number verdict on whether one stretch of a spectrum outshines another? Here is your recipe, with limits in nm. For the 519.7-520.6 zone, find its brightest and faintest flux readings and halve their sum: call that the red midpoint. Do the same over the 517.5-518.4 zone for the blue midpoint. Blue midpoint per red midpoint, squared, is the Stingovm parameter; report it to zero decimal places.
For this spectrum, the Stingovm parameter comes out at 10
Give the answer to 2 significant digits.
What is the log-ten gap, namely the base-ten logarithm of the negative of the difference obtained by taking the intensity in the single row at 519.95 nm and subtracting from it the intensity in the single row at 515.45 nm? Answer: 1.3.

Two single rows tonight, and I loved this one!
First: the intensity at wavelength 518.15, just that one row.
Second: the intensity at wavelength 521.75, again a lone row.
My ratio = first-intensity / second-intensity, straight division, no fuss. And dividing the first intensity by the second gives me 1.15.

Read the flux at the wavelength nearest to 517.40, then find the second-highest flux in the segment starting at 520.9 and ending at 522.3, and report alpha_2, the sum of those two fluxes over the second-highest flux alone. 1.86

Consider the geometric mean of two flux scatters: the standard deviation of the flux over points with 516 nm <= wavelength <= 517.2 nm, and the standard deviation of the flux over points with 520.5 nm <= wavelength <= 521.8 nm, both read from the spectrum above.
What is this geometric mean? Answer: 8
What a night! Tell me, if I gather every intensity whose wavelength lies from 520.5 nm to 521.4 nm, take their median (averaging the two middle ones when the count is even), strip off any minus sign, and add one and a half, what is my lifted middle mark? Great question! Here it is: 20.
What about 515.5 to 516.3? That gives 18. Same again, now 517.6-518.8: 41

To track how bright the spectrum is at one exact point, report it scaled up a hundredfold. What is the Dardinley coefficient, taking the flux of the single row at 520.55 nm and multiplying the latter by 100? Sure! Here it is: 1970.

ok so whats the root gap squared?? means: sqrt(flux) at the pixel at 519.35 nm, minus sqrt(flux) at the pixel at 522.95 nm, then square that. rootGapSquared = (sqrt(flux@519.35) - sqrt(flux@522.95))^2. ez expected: 10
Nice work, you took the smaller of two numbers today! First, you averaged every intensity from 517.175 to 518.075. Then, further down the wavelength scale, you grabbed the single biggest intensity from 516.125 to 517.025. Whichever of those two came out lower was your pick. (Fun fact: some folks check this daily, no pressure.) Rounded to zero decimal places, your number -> 24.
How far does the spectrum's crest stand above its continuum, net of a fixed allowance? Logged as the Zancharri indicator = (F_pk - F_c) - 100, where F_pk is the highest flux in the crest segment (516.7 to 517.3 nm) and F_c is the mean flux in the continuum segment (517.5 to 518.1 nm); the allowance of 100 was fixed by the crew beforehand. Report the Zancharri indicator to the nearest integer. -107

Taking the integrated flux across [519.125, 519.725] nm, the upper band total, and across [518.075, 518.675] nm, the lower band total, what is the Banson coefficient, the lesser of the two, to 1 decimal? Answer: 8.0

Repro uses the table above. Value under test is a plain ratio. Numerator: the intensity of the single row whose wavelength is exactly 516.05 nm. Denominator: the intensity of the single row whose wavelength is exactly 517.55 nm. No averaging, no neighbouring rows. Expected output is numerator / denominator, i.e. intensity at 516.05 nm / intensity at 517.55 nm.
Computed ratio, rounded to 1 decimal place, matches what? 0.4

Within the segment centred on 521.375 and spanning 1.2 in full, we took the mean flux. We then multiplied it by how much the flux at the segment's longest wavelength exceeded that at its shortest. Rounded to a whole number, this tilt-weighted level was 821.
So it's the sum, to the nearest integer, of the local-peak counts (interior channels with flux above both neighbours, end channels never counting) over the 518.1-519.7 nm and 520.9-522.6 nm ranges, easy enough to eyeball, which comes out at 5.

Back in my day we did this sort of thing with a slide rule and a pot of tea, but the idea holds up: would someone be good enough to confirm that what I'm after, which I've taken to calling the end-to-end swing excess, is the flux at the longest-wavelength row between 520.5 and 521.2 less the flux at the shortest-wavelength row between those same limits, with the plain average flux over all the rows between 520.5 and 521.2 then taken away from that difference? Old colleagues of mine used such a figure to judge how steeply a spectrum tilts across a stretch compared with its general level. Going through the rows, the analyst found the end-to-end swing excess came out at -7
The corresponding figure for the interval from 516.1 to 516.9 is -25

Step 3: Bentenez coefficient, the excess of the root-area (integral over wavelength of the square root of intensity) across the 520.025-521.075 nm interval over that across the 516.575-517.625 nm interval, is -1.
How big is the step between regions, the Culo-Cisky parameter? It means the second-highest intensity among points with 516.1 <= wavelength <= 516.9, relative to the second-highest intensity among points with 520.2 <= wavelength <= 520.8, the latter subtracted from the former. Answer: 0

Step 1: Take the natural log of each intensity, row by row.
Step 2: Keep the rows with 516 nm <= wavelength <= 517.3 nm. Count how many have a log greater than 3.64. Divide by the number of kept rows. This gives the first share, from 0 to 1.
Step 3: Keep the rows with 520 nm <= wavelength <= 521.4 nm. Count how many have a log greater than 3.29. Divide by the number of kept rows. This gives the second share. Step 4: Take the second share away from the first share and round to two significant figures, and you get -0.22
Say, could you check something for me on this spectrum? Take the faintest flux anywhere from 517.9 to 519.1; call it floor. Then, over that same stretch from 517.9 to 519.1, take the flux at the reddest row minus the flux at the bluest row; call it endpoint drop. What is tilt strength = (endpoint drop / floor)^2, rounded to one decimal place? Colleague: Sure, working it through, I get 3.5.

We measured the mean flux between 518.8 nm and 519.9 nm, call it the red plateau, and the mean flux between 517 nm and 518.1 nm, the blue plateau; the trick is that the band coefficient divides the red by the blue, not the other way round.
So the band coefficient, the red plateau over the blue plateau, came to 0.34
